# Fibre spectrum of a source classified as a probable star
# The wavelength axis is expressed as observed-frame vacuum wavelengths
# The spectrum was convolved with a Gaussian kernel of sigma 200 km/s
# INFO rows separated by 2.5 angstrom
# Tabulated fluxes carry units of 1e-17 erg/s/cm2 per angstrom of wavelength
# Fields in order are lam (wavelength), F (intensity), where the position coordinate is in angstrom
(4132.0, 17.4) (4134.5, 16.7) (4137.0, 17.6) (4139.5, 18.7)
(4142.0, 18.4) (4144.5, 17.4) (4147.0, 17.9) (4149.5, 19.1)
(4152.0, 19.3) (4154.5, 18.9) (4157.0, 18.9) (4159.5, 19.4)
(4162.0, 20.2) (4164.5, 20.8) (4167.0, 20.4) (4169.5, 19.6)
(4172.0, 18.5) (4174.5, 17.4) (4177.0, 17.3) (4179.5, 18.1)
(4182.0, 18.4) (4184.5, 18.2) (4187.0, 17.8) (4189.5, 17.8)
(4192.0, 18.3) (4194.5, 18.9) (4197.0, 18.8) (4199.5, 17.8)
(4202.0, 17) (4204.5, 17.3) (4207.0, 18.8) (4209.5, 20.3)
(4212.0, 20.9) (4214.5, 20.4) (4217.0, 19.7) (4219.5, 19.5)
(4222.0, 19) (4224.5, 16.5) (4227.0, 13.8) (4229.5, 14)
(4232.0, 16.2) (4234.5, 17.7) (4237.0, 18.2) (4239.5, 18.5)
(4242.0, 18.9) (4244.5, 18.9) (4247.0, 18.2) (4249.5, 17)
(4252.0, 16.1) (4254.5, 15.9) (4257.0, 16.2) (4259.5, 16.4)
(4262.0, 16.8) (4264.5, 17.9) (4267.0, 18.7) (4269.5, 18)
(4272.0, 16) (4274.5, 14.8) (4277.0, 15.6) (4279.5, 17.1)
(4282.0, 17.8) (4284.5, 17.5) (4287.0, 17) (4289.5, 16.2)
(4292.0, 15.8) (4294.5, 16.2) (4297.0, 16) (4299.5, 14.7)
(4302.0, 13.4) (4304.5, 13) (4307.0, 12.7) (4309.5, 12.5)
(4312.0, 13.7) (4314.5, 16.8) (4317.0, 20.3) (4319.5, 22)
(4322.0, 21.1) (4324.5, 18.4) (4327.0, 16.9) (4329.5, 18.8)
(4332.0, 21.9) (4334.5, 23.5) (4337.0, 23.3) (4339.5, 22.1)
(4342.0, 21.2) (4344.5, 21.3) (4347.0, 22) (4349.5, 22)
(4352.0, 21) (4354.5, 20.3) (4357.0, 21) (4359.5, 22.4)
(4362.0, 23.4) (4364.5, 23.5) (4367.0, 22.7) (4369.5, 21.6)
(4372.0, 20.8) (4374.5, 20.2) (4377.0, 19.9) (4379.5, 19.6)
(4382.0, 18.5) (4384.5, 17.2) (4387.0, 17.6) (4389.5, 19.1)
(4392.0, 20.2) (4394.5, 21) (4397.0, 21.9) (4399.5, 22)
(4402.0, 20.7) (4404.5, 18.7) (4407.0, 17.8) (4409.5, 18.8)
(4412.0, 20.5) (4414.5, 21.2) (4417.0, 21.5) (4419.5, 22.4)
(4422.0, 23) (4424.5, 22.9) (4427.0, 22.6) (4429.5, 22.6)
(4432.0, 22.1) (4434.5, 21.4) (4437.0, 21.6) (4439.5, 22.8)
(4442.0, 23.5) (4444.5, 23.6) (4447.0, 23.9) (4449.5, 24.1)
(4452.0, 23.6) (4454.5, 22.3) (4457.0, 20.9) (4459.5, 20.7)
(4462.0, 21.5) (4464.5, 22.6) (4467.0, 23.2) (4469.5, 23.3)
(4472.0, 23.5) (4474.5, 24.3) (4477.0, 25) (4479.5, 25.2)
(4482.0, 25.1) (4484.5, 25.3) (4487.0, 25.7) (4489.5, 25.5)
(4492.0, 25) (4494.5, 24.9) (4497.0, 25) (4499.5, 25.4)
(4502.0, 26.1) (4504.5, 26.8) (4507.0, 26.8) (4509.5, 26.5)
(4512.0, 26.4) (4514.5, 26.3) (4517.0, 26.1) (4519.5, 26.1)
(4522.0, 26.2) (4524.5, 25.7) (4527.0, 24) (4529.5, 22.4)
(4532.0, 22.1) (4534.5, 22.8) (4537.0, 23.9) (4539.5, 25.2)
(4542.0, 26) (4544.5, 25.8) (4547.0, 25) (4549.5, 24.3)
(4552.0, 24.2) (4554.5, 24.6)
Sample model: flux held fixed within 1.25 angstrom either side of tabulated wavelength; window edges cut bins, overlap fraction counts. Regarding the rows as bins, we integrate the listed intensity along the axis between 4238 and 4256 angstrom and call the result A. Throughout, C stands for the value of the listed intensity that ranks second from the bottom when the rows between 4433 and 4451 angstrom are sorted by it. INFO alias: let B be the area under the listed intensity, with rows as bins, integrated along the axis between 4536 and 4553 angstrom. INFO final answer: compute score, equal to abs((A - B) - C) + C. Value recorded 150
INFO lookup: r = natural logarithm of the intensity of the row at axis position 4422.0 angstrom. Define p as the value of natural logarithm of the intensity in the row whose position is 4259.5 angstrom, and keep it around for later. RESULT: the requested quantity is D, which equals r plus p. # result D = 5.93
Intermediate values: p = 2.80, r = 3.14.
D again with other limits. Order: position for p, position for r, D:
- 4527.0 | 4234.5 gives 6.05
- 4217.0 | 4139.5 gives 5.91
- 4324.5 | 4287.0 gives 5.75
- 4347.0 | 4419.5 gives 6.20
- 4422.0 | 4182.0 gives 6.05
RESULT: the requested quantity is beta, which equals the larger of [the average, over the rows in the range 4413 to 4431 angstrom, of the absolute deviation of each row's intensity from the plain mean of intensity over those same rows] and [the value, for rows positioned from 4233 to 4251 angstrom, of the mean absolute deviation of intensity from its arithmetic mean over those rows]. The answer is 0.6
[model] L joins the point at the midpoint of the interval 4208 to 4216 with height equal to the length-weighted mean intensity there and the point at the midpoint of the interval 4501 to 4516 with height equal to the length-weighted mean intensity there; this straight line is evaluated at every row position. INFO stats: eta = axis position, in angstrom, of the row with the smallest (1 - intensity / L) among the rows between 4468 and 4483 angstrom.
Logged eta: 4479.5 angstrom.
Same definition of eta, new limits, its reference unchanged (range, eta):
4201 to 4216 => 4212.0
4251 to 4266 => 4264.5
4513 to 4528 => 4514.5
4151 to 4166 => 4164.5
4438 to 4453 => 4449.5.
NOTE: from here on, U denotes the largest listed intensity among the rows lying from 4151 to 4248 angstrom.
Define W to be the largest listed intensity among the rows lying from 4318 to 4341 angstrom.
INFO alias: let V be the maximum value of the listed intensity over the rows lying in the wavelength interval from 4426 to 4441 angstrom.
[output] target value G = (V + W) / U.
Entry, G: 2.22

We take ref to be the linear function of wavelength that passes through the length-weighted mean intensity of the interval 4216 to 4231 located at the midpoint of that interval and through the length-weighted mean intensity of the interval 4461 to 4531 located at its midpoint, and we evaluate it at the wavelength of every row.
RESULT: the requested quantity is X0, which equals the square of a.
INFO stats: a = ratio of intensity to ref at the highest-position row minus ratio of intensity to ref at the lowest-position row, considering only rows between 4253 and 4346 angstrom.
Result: 0.022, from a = 0.15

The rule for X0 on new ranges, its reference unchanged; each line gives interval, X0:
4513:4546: 0.003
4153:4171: 0.000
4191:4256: 0.062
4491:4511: 0.002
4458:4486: 0.026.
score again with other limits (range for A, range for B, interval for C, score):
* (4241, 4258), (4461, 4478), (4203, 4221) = 140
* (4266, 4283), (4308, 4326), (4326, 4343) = 71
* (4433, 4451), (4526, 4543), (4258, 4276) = 22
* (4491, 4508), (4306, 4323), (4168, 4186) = 148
